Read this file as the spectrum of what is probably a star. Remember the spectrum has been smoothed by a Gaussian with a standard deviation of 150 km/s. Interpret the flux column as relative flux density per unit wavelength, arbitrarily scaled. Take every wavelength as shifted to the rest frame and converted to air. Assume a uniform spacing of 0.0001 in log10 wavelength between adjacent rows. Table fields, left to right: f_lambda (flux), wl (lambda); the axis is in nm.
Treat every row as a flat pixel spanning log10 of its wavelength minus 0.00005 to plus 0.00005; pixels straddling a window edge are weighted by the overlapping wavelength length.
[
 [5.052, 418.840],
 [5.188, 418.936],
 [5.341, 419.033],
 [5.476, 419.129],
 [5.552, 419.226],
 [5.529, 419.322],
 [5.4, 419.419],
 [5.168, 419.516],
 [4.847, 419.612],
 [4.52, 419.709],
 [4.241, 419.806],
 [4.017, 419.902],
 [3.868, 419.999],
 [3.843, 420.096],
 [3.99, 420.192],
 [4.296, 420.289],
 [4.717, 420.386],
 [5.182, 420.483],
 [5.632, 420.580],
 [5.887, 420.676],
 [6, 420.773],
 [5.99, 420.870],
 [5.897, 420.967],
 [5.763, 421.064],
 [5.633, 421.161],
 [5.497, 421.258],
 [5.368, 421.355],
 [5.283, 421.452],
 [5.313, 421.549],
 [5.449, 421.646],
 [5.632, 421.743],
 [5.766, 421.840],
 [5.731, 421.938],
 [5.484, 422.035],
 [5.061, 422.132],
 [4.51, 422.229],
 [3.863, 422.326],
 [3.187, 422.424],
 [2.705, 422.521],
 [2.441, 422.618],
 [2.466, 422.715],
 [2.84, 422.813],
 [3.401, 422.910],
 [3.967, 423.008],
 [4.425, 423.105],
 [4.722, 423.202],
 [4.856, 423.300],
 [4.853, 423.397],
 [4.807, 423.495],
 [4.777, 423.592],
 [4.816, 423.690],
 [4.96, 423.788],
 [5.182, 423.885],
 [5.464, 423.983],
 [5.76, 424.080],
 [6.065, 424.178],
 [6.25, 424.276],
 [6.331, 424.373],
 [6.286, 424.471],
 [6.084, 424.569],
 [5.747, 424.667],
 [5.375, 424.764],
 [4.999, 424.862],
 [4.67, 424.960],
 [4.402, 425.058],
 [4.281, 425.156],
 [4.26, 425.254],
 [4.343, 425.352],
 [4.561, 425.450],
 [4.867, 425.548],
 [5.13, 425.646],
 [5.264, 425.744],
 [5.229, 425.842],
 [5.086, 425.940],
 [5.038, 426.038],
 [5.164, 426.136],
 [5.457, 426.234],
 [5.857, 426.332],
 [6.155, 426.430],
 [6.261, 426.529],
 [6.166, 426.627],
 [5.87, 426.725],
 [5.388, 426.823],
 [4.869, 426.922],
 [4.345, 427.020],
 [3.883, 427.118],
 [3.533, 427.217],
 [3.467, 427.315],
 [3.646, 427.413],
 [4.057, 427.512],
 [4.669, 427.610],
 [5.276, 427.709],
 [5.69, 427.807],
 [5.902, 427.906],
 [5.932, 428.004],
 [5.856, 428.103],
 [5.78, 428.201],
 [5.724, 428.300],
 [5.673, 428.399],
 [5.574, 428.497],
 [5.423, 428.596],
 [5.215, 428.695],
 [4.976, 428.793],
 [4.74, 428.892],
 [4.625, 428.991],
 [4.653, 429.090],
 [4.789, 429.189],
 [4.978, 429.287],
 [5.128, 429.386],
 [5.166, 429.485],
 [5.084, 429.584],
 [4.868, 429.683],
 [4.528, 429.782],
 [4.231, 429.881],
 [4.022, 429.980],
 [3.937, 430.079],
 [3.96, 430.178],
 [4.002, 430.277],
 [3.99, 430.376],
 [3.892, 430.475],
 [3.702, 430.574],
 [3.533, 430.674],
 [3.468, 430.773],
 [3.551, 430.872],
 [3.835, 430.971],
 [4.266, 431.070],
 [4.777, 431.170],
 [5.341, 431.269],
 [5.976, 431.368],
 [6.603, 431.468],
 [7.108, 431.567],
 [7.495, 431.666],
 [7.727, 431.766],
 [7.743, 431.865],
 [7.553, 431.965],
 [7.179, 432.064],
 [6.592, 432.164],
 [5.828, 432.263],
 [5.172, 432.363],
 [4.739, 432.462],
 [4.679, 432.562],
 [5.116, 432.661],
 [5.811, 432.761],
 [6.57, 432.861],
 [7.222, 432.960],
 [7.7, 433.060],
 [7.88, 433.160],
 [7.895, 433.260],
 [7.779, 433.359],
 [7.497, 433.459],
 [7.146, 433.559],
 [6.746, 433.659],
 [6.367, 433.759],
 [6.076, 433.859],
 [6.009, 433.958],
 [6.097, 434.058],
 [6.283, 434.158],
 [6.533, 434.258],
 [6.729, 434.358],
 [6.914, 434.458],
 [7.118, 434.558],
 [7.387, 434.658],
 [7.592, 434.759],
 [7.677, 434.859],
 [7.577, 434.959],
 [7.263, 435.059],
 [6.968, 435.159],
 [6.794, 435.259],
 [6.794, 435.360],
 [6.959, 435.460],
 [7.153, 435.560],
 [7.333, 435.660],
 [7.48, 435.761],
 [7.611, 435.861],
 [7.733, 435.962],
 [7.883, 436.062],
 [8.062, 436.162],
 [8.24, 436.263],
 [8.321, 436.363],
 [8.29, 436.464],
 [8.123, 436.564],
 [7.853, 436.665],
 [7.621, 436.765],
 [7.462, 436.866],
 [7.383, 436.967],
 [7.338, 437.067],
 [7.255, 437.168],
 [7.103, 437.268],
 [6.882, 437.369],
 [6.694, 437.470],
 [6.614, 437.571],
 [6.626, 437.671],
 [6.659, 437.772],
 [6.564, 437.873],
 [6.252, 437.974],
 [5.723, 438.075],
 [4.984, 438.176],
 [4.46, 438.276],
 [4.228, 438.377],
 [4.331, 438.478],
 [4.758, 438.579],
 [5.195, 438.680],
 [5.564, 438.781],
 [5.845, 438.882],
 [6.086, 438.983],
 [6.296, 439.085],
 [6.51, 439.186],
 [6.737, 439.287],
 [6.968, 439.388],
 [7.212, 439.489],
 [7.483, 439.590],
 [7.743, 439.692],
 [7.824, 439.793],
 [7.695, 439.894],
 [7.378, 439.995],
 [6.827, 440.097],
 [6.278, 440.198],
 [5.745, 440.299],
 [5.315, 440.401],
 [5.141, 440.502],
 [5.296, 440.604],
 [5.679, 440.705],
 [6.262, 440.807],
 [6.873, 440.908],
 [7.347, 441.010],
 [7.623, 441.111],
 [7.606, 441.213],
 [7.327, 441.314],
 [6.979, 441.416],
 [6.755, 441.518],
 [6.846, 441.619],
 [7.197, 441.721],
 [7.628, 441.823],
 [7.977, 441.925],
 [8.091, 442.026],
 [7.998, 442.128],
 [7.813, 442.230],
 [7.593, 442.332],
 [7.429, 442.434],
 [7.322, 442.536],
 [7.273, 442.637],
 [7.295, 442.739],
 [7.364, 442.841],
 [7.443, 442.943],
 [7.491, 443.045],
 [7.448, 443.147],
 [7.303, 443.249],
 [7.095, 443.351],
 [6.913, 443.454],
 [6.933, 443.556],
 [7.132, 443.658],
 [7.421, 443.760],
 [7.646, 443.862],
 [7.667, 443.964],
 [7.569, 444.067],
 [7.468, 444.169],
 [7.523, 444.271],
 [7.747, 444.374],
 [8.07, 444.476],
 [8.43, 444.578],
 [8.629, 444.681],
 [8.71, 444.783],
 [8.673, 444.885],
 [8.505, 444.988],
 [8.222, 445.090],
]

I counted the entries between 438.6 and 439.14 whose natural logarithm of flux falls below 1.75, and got 2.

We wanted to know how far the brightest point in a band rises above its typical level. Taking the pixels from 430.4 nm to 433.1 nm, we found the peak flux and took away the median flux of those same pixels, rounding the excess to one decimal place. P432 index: 1.9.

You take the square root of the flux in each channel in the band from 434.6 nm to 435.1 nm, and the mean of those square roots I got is 2.74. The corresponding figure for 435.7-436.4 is 2.81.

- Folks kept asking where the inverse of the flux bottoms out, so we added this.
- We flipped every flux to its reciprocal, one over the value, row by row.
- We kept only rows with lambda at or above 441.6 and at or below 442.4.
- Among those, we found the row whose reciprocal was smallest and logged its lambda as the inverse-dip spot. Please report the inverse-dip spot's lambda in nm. 442.026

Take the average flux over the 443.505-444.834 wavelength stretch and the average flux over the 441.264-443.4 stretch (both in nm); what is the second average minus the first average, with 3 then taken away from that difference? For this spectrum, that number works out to -3.4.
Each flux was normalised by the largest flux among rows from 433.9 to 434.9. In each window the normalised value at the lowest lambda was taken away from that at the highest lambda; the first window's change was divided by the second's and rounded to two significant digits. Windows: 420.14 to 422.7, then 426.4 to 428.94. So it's 1.1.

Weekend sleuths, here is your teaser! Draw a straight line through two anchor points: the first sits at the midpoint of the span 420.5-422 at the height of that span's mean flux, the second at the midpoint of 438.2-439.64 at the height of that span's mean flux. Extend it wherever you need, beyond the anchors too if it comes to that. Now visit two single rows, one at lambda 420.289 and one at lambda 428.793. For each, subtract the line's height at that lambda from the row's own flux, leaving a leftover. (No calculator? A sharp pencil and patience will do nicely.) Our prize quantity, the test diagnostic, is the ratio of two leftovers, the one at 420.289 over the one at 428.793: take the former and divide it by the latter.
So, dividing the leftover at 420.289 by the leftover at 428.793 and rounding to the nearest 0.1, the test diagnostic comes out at 1.8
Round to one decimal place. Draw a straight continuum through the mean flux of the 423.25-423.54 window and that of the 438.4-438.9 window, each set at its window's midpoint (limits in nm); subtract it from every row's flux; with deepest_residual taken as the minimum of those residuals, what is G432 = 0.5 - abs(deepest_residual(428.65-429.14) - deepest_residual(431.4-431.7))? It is -1.4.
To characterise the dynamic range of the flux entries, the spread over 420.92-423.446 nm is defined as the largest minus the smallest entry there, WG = 3.5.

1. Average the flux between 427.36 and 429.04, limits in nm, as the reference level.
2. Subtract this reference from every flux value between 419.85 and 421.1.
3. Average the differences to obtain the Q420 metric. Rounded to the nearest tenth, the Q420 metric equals -0.2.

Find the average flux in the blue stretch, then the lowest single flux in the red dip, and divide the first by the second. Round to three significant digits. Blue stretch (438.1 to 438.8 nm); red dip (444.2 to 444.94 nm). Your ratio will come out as 0.637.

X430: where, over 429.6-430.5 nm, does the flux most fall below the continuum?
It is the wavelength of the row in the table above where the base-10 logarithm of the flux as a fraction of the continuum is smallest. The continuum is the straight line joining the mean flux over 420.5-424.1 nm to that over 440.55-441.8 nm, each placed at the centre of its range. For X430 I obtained 430.475 nm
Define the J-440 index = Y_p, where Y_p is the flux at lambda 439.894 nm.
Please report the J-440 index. 7.695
